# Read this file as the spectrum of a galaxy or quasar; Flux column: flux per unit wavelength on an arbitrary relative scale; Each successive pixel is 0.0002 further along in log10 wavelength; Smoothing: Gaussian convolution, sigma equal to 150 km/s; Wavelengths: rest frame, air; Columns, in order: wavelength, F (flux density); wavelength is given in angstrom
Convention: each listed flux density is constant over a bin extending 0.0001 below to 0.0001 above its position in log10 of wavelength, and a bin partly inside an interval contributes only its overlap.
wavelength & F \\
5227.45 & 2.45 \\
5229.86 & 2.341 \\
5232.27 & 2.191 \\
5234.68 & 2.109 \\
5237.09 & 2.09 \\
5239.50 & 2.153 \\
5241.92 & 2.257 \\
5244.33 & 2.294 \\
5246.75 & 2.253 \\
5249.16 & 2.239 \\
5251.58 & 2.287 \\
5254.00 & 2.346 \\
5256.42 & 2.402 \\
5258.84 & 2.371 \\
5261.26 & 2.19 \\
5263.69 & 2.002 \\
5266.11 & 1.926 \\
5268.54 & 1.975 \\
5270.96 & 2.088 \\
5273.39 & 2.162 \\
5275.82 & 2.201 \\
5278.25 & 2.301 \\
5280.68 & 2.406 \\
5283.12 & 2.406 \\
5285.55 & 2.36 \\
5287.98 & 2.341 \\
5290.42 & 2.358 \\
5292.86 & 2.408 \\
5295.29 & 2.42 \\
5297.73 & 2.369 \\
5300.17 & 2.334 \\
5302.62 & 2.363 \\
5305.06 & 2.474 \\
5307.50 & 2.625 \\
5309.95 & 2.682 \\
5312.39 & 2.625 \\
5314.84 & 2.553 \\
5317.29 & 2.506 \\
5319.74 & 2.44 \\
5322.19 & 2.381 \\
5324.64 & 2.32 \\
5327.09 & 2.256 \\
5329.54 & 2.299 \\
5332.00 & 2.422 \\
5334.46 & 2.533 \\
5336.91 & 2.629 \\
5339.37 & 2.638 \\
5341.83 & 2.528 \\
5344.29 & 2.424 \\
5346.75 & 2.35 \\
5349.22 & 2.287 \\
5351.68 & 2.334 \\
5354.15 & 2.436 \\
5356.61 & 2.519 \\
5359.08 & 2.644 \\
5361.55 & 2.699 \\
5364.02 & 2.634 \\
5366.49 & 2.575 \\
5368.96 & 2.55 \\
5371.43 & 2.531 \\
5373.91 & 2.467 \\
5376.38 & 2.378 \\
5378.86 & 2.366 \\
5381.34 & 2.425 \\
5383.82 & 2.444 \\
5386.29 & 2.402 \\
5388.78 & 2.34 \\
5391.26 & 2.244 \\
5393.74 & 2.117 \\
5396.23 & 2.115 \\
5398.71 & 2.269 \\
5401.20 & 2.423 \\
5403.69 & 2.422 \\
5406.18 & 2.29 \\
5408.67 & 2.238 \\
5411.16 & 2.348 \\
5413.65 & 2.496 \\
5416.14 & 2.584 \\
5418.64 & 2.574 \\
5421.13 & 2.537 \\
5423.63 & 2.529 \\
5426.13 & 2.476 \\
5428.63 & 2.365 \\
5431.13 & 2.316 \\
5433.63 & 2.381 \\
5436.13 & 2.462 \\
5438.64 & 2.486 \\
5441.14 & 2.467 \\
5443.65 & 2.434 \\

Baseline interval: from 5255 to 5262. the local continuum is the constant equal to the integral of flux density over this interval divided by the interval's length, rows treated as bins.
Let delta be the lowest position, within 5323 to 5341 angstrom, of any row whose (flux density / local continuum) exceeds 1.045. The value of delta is 5334.46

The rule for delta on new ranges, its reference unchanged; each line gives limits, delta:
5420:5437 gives 5421.13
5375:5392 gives 5383.82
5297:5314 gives 5305.06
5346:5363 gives 5356.61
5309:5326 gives 5309.95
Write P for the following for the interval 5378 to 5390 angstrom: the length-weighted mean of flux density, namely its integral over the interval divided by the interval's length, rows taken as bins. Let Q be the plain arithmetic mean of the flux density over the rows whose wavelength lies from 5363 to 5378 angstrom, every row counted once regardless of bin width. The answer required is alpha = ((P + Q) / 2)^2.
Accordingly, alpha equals 6.0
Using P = 2.40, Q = 2.5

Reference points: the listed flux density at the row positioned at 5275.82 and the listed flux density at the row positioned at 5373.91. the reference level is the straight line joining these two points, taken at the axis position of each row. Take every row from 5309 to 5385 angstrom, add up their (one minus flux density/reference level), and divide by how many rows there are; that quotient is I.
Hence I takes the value -0.037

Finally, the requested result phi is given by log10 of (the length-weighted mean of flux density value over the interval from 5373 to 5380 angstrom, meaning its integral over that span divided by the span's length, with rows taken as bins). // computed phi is 0.38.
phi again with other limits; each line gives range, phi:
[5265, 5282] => 0.33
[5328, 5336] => 0.38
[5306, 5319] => 0.41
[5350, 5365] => 0.40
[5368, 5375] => 0.40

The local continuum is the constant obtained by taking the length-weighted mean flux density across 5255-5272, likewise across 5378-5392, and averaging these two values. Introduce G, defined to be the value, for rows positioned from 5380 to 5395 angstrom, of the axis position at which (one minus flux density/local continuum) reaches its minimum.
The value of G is 5383.82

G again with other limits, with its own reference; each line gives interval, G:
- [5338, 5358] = 5339.37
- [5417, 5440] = 5418.64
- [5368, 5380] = 5368.96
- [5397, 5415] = 5413.65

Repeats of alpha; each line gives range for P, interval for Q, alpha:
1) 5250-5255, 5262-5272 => 4.6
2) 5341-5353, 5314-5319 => 6.0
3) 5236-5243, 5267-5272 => 4.4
